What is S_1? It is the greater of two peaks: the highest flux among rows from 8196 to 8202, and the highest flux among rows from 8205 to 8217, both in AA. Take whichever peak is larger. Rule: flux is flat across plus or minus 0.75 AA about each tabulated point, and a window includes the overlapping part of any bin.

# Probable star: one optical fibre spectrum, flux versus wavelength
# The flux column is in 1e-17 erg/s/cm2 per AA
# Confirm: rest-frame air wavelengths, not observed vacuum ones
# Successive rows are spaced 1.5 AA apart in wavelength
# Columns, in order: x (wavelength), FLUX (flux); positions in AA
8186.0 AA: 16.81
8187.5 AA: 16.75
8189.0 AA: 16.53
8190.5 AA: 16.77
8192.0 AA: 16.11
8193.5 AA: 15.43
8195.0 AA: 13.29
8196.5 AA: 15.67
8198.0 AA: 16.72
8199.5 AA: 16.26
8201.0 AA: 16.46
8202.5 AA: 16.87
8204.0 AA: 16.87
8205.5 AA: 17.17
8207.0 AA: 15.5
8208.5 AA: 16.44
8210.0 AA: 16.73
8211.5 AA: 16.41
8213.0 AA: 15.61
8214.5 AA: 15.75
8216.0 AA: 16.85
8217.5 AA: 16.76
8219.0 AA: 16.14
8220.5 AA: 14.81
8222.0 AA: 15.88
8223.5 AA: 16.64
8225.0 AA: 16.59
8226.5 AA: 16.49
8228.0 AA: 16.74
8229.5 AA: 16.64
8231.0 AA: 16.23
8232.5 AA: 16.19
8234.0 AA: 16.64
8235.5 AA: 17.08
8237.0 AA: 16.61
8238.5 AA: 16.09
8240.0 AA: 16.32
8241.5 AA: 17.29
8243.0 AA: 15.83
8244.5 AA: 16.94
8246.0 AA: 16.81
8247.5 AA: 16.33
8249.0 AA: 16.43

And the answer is 17.2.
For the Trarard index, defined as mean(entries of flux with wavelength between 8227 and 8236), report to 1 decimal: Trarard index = 16.6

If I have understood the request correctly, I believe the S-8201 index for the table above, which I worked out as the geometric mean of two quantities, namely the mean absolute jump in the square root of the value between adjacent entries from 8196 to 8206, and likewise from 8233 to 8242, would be 0.057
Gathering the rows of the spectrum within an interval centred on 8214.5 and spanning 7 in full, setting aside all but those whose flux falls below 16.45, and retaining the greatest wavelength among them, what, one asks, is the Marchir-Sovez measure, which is 8214.5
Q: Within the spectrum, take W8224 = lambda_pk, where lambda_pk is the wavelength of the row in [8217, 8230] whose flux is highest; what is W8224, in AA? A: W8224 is 8217.5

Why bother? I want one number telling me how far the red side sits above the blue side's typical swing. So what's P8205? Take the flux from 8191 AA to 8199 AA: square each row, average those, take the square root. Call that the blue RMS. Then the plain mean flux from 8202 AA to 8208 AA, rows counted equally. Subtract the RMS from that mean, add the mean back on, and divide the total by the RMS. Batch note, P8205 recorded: 1.14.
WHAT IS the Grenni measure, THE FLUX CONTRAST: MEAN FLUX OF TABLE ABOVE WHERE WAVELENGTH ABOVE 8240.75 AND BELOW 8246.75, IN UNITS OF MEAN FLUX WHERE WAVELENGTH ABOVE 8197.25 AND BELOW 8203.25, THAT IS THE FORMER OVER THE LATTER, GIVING 1.01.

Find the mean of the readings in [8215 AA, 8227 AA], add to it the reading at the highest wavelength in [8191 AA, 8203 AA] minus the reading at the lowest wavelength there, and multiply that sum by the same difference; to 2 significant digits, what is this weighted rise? 13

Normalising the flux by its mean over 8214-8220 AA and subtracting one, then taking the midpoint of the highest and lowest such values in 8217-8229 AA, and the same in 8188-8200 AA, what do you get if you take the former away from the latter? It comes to -0.046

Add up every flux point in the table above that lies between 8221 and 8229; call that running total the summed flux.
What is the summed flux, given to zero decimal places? 82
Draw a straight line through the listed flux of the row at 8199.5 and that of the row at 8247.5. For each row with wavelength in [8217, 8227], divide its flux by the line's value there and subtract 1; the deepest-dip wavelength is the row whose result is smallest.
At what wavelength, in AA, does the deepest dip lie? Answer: 8220.5 AA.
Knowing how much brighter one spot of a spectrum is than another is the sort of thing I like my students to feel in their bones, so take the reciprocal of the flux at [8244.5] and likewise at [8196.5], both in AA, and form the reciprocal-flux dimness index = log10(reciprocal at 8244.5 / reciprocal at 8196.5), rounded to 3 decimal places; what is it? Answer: -0.034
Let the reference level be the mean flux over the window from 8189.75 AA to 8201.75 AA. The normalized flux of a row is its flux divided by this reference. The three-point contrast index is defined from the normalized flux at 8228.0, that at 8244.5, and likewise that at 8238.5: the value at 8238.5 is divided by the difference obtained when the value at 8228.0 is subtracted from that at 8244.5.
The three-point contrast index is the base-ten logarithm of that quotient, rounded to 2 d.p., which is 1.91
